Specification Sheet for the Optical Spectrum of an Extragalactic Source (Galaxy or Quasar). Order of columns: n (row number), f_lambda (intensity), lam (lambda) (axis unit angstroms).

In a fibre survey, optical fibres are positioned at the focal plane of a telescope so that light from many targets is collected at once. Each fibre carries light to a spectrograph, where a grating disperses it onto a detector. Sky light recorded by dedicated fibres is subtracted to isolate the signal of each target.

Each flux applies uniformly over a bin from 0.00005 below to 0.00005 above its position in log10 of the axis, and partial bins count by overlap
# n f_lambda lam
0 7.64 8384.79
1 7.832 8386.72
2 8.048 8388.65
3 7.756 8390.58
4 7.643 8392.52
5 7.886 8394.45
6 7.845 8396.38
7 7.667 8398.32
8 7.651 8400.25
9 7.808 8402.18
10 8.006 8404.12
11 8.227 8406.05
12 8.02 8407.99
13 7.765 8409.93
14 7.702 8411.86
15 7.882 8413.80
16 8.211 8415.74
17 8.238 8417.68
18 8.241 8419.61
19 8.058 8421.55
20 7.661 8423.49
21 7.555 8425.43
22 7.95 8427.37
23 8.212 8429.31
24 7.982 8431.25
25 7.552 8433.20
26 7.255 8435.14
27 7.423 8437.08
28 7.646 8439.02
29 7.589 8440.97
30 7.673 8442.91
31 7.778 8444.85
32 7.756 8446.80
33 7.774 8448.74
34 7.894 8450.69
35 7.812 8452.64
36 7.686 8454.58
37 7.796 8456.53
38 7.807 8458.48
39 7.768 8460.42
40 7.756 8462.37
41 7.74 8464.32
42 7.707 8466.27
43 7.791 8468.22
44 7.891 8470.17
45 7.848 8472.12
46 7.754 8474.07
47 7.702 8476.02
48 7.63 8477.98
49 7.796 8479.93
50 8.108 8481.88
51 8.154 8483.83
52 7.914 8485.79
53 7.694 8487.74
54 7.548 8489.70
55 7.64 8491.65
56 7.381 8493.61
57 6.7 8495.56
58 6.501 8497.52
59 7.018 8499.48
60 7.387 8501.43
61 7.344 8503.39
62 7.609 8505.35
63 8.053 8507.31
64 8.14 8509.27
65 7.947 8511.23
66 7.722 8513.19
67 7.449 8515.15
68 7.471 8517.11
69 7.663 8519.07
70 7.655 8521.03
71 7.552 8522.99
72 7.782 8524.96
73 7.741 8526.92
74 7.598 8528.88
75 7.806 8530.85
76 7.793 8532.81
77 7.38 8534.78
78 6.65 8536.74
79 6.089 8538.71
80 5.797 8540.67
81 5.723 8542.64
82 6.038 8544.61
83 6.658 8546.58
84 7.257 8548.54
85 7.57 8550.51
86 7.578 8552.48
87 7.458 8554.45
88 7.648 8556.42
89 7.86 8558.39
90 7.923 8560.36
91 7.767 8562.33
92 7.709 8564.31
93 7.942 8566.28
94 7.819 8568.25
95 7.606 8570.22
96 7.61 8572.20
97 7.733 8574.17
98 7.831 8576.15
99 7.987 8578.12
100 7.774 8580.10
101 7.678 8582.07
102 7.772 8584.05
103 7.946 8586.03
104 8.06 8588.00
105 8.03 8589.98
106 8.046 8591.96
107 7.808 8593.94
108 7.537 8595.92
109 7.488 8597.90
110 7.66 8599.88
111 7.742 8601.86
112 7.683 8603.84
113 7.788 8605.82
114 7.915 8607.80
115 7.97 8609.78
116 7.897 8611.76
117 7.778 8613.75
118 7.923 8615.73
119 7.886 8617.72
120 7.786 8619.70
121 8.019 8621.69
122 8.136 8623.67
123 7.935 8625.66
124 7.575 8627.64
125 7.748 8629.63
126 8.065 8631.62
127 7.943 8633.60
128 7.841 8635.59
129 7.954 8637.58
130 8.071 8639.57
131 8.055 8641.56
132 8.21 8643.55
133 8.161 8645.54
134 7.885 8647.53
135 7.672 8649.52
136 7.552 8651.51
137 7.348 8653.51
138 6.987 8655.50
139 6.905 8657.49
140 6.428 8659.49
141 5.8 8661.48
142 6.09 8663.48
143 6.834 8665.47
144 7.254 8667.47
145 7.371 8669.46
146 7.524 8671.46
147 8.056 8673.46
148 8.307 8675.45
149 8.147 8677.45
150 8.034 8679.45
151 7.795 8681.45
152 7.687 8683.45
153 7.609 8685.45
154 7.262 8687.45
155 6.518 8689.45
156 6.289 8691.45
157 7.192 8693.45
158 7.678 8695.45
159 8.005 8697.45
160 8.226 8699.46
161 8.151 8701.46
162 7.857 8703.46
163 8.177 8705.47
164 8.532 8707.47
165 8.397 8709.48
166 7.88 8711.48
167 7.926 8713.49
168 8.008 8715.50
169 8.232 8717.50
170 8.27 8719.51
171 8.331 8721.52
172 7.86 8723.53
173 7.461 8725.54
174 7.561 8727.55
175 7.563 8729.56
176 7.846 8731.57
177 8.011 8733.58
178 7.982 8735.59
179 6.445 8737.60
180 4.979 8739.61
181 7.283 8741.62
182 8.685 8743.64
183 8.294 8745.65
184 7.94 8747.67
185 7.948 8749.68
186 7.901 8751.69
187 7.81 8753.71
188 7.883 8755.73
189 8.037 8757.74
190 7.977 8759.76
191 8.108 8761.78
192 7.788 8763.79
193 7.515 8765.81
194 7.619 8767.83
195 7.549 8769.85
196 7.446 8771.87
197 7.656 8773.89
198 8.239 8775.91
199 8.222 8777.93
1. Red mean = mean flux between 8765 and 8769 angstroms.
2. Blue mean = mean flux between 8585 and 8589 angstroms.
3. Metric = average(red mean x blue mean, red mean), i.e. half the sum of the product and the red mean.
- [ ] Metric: 34.1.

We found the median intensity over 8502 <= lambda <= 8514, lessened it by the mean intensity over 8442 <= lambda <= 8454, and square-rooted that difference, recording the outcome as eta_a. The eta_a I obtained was 0.23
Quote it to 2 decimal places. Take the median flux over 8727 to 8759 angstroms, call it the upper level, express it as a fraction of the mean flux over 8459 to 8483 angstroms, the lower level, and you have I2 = 1.01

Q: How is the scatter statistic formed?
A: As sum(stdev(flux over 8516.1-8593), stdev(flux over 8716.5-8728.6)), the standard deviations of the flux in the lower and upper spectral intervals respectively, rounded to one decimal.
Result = 1.0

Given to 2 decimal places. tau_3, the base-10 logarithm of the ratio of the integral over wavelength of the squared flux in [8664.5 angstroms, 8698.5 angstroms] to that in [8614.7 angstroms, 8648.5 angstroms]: -0.05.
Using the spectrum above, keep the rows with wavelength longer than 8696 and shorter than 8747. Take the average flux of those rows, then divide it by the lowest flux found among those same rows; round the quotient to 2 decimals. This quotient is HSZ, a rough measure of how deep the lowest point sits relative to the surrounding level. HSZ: 1.57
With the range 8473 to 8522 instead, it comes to 1.17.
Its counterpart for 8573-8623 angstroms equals 1.05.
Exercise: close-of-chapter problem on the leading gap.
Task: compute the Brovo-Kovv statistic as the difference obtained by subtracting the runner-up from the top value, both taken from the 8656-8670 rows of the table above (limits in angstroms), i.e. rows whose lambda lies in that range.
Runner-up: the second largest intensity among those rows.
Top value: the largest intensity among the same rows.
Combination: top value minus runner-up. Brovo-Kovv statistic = 0.12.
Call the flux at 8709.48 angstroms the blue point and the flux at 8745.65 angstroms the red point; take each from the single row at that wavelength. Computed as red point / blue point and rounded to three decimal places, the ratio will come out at 0.988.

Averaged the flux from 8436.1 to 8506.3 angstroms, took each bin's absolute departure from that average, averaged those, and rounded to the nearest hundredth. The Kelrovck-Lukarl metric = 0.22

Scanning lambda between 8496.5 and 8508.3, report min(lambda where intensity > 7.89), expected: 8507.31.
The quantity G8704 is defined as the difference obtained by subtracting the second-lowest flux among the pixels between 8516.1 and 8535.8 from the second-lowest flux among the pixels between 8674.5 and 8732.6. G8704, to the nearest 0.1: -1.0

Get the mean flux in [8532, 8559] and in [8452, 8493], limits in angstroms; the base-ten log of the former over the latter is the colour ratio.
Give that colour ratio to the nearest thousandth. -0.049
